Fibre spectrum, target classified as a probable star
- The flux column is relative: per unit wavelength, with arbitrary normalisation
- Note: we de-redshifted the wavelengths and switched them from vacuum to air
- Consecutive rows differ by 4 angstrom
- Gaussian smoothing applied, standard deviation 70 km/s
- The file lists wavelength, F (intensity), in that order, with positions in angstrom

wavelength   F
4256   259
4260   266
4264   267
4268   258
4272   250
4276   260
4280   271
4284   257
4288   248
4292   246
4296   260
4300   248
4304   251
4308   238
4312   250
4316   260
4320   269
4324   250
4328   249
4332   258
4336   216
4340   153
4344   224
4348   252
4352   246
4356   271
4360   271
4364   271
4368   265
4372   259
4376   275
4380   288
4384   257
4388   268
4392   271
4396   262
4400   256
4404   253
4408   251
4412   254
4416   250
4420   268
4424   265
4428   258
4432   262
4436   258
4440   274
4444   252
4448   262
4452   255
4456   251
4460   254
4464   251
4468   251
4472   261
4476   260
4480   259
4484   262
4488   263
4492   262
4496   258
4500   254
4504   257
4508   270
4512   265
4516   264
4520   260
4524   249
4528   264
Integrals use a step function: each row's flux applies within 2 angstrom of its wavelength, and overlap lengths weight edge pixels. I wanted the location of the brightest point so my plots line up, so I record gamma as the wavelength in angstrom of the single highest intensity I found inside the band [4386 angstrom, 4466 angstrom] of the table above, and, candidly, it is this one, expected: 4440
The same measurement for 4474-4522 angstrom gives 4508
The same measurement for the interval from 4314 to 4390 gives 4380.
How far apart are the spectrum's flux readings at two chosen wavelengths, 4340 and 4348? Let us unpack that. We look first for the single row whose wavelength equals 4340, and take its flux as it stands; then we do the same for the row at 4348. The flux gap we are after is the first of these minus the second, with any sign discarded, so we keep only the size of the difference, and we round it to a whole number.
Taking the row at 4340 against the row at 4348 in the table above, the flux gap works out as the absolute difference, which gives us 99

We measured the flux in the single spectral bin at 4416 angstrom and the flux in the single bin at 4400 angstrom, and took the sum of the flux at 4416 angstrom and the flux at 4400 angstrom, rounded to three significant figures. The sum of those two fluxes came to 506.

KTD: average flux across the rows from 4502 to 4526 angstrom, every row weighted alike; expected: 261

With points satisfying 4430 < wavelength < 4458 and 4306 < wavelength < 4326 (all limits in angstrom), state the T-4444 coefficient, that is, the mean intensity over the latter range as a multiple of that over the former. 0.98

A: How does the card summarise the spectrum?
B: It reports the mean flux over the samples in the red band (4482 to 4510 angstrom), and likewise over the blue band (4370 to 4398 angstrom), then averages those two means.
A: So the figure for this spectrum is 265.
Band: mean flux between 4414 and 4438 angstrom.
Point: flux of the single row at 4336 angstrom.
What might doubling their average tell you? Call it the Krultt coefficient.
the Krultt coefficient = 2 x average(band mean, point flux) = 476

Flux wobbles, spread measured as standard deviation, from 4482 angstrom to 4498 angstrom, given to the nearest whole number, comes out 2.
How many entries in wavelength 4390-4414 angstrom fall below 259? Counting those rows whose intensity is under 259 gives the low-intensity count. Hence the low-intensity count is 4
